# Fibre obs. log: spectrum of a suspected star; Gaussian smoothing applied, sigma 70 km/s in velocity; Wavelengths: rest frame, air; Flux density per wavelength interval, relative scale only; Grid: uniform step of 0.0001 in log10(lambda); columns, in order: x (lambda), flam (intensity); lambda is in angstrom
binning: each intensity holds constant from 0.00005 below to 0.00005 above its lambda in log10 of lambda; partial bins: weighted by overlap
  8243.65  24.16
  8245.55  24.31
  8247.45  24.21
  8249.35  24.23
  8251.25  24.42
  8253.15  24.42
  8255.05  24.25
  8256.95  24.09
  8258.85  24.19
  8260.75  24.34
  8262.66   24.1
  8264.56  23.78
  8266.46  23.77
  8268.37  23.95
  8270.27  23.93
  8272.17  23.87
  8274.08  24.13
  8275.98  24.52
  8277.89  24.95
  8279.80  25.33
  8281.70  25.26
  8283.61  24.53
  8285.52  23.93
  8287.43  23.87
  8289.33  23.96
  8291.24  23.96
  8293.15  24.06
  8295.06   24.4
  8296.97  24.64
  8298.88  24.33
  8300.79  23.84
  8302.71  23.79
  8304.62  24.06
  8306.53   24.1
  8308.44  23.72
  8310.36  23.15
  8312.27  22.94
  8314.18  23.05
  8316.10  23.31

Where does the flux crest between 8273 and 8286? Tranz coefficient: 8279.80 angstrom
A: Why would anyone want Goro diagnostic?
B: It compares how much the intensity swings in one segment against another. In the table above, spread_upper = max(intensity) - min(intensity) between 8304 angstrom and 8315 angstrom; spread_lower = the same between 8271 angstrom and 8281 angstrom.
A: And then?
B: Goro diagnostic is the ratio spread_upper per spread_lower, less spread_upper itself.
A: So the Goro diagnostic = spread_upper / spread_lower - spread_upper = -0.4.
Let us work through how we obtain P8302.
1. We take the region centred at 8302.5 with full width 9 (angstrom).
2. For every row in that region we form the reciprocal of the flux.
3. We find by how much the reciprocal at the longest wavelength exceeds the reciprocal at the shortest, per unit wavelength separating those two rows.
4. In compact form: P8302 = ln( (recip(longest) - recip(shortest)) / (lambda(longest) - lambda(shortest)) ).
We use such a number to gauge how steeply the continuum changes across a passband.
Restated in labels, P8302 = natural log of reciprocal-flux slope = -9.9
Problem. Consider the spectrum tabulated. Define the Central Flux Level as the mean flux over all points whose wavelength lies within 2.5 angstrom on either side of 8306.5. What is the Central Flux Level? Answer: 24.0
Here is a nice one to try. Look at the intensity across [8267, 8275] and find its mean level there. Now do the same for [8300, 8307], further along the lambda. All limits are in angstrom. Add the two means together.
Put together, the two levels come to 47.9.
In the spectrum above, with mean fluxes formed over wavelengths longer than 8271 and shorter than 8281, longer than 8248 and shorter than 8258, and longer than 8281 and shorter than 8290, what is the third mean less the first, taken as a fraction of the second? -0.01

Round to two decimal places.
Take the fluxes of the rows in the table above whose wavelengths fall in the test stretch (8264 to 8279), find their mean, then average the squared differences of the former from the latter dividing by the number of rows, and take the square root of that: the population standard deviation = 0.39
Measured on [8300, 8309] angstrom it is 0.15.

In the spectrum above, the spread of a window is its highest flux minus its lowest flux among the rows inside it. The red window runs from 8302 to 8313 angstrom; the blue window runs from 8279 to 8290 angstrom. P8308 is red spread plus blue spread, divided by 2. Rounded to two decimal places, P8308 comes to 1.31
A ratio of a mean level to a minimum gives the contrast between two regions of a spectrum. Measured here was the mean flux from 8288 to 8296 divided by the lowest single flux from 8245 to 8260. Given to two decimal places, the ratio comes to 1.00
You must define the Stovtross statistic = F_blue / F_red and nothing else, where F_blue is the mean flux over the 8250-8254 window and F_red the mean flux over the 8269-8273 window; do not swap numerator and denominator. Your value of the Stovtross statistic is 1.02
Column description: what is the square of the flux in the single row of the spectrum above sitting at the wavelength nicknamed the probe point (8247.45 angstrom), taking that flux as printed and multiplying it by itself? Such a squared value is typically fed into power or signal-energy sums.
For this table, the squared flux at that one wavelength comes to 586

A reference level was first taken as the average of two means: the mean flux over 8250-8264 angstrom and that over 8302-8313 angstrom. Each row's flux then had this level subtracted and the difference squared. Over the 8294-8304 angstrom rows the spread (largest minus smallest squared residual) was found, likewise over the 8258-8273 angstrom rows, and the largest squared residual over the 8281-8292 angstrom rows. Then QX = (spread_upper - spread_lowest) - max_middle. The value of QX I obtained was -1.4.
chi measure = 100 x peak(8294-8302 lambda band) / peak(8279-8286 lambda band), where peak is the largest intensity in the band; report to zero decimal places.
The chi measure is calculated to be 97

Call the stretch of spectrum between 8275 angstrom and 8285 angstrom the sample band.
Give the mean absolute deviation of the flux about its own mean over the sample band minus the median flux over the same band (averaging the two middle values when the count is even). -24.6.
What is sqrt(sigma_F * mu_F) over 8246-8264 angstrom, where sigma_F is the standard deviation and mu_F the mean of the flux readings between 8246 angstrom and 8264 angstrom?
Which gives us 1.7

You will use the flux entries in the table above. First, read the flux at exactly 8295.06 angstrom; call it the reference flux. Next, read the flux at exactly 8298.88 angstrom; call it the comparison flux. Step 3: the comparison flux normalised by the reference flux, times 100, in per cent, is 100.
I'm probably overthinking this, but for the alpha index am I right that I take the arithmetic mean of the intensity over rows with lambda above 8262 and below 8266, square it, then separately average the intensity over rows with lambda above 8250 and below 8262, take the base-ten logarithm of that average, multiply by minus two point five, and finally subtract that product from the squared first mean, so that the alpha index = 577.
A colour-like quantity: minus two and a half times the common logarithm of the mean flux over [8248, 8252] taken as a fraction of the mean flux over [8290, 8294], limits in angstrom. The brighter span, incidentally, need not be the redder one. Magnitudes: -0.014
